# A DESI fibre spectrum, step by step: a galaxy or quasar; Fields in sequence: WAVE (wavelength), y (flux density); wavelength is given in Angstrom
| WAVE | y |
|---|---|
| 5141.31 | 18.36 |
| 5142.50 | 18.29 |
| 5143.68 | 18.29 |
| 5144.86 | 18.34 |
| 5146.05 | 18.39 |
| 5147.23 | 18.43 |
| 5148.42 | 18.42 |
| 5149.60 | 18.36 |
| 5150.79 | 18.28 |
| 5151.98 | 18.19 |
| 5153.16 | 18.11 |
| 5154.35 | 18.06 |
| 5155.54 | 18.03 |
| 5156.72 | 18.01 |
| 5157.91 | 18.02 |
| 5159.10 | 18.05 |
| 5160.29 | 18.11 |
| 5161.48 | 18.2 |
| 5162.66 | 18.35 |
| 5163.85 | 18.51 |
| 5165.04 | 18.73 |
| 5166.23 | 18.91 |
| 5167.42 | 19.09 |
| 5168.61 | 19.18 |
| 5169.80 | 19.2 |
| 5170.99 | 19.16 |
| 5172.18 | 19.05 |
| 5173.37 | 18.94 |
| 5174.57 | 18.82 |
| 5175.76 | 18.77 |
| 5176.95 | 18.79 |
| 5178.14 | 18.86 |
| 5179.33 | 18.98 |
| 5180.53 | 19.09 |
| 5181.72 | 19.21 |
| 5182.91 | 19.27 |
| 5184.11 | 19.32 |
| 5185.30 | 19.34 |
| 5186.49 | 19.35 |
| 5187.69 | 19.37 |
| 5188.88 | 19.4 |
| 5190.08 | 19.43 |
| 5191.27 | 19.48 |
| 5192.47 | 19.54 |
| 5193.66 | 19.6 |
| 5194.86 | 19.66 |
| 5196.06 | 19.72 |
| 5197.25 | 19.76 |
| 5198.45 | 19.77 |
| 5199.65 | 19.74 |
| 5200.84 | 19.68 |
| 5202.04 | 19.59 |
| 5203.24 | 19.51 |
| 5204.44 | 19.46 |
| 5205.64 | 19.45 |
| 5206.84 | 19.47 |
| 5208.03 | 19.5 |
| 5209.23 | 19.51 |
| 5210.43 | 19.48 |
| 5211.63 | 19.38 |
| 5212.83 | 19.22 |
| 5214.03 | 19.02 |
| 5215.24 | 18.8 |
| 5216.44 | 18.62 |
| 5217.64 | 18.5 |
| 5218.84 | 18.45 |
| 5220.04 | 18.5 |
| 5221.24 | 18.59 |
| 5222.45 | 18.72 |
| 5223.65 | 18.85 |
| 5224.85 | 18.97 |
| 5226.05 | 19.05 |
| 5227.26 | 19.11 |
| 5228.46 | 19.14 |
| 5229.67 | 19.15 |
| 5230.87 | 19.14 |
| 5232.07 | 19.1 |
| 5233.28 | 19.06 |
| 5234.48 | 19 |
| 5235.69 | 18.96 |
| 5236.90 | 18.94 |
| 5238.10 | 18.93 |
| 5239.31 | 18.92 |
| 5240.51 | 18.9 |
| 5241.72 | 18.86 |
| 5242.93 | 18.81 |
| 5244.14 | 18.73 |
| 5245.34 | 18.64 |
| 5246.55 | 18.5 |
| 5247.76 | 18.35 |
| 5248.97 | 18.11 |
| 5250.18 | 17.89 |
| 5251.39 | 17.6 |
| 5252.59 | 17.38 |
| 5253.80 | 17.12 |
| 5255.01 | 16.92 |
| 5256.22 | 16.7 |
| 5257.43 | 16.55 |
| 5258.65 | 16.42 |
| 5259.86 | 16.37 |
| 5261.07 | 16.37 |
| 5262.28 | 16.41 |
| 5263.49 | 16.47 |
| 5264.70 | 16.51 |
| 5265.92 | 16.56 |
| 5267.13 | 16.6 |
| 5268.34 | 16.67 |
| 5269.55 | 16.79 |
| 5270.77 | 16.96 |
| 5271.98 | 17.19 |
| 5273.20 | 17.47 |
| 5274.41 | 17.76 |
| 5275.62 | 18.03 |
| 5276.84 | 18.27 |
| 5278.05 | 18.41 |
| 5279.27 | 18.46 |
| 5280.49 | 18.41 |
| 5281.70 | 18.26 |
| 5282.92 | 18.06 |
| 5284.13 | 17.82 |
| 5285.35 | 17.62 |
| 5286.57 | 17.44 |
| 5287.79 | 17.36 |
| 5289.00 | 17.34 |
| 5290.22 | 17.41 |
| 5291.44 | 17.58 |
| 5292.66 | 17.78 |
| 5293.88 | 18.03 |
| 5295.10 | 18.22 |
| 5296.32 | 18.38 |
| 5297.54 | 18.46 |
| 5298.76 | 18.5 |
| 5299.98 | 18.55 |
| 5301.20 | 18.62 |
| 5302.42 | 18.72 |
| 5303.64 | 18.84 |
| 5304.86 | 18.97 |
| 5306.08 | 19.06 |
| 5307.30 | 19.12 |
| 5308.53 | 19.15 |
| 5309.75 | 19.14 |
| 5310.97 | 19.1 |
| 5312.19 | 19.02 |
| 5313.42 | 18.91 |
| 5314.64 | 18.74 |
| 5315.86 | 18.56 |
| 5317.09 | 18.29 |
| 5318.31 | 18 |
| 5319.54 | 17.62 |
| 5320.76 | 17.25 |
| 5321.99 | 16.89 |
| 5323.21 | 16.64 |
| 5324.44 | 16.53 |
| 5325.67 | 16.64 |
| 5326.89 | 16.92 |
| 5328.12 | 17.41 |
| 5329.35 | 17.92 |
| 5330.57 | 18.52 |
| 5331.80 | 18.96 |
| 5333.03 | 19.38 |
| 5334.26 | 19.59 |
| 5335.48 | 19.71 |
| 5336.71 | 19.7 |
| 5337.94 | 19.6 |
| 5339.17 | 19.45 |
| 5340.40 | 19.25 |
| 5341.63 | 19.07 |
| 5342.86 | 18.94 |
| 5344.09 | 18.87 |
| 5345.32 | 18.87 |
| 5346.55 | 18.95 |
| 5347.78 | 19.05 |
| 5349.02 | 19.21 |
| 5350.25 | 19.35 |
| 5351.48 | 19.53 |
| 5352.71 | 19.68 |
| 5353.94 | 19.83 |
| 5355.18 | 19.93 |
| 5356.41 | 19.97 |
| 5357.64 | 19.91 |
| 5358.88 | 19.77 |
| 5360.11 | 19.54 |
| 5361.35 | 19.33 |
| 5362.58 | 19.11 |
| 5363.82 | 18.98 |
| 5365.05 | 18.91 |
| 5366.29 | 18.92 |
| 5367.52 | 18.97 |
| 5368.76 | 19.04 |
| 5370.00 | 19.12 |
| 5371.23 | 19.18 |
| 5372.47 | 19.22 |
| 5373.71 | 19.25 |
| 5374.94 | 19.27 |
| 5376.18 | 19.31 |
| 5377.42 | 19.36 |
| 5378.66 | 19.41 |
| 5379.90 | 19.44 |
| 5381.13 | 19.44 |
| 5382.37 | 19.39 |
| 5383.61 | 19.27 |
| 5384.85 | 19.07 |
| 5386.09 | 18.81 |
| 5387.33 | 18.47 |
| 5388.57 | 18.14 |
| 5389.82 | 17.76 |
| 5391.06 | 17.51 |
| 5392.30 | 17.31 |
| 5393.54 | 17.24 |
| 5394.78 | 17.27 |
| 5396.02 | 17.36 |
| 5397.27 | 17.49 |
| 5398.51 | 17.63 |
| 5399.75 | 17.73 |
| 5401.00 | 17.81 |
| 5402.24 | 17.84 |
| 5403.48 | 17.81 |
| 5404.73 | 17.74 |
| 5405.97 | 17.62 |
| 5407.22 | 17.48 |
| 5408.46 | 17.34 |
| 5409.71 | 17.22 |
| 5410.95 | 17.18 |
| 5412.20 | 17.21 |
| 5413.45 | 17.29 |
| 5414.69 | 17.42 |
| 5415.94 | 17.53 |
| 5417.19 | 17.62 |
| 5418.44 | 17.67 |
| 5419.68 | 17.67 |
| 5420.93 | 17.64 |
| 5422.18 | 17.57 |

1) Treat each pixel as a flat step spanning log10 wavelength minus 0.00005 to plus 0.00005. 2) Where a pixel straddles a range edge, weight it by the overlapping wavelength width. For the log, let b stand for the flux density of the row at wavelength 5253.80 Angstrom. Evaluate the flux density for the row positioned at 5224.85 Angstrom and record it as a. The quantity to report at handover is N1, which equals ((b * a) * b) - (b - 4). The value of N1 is 5547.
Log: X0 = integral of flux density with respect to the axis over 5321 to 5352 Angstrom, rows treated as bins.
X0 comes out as 576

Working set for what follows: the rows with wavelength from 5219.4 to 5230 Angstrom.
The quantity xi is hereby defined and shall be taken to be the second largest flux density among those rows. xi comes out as 19.14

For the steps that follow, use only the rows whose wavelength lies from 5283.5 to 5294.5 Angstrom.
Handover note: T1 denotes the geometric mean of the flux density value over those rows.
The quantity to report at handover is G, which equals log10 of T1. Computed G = 1.245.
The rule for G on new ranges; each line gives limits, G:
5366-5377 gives 1.282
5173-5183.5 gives 1.278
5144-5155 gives 1.262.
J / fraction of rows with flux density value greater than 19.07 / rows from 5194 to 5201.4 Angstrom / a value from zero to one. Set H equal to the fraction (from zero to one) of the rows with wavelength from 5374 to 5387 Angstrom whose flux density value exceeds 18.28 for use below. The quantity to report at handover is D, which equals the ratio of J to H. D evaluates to 1.0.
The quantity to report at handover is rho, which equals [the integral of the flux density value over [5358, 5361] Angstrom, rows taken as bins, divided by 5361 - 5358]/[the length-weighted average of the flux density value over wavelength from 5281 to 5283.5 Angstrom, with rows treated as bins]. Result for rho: 1.08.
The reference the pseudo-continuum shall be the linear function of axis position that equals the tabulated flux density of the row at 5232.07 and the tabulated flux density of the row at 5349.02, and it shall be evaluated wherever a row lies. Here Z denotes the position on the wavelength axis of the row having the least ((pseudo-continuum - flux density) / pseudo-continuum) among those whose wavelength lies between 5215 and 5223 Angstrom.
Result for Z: 5215.24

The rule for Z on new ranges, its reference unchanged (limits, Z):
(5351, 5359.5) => 5356.41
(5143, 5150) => 5147.23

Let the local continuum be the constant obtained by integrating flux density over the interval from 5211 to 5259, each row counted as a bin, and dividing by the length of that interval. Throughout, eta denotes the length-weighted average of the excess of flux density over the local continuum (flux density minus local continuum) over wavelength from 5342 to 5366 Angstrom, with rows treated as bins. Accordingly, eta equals 0.8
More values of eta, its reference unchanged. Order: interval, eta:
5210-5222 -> 0.3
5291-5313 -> 0.1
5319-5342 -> -0.2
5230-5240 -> 0.5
